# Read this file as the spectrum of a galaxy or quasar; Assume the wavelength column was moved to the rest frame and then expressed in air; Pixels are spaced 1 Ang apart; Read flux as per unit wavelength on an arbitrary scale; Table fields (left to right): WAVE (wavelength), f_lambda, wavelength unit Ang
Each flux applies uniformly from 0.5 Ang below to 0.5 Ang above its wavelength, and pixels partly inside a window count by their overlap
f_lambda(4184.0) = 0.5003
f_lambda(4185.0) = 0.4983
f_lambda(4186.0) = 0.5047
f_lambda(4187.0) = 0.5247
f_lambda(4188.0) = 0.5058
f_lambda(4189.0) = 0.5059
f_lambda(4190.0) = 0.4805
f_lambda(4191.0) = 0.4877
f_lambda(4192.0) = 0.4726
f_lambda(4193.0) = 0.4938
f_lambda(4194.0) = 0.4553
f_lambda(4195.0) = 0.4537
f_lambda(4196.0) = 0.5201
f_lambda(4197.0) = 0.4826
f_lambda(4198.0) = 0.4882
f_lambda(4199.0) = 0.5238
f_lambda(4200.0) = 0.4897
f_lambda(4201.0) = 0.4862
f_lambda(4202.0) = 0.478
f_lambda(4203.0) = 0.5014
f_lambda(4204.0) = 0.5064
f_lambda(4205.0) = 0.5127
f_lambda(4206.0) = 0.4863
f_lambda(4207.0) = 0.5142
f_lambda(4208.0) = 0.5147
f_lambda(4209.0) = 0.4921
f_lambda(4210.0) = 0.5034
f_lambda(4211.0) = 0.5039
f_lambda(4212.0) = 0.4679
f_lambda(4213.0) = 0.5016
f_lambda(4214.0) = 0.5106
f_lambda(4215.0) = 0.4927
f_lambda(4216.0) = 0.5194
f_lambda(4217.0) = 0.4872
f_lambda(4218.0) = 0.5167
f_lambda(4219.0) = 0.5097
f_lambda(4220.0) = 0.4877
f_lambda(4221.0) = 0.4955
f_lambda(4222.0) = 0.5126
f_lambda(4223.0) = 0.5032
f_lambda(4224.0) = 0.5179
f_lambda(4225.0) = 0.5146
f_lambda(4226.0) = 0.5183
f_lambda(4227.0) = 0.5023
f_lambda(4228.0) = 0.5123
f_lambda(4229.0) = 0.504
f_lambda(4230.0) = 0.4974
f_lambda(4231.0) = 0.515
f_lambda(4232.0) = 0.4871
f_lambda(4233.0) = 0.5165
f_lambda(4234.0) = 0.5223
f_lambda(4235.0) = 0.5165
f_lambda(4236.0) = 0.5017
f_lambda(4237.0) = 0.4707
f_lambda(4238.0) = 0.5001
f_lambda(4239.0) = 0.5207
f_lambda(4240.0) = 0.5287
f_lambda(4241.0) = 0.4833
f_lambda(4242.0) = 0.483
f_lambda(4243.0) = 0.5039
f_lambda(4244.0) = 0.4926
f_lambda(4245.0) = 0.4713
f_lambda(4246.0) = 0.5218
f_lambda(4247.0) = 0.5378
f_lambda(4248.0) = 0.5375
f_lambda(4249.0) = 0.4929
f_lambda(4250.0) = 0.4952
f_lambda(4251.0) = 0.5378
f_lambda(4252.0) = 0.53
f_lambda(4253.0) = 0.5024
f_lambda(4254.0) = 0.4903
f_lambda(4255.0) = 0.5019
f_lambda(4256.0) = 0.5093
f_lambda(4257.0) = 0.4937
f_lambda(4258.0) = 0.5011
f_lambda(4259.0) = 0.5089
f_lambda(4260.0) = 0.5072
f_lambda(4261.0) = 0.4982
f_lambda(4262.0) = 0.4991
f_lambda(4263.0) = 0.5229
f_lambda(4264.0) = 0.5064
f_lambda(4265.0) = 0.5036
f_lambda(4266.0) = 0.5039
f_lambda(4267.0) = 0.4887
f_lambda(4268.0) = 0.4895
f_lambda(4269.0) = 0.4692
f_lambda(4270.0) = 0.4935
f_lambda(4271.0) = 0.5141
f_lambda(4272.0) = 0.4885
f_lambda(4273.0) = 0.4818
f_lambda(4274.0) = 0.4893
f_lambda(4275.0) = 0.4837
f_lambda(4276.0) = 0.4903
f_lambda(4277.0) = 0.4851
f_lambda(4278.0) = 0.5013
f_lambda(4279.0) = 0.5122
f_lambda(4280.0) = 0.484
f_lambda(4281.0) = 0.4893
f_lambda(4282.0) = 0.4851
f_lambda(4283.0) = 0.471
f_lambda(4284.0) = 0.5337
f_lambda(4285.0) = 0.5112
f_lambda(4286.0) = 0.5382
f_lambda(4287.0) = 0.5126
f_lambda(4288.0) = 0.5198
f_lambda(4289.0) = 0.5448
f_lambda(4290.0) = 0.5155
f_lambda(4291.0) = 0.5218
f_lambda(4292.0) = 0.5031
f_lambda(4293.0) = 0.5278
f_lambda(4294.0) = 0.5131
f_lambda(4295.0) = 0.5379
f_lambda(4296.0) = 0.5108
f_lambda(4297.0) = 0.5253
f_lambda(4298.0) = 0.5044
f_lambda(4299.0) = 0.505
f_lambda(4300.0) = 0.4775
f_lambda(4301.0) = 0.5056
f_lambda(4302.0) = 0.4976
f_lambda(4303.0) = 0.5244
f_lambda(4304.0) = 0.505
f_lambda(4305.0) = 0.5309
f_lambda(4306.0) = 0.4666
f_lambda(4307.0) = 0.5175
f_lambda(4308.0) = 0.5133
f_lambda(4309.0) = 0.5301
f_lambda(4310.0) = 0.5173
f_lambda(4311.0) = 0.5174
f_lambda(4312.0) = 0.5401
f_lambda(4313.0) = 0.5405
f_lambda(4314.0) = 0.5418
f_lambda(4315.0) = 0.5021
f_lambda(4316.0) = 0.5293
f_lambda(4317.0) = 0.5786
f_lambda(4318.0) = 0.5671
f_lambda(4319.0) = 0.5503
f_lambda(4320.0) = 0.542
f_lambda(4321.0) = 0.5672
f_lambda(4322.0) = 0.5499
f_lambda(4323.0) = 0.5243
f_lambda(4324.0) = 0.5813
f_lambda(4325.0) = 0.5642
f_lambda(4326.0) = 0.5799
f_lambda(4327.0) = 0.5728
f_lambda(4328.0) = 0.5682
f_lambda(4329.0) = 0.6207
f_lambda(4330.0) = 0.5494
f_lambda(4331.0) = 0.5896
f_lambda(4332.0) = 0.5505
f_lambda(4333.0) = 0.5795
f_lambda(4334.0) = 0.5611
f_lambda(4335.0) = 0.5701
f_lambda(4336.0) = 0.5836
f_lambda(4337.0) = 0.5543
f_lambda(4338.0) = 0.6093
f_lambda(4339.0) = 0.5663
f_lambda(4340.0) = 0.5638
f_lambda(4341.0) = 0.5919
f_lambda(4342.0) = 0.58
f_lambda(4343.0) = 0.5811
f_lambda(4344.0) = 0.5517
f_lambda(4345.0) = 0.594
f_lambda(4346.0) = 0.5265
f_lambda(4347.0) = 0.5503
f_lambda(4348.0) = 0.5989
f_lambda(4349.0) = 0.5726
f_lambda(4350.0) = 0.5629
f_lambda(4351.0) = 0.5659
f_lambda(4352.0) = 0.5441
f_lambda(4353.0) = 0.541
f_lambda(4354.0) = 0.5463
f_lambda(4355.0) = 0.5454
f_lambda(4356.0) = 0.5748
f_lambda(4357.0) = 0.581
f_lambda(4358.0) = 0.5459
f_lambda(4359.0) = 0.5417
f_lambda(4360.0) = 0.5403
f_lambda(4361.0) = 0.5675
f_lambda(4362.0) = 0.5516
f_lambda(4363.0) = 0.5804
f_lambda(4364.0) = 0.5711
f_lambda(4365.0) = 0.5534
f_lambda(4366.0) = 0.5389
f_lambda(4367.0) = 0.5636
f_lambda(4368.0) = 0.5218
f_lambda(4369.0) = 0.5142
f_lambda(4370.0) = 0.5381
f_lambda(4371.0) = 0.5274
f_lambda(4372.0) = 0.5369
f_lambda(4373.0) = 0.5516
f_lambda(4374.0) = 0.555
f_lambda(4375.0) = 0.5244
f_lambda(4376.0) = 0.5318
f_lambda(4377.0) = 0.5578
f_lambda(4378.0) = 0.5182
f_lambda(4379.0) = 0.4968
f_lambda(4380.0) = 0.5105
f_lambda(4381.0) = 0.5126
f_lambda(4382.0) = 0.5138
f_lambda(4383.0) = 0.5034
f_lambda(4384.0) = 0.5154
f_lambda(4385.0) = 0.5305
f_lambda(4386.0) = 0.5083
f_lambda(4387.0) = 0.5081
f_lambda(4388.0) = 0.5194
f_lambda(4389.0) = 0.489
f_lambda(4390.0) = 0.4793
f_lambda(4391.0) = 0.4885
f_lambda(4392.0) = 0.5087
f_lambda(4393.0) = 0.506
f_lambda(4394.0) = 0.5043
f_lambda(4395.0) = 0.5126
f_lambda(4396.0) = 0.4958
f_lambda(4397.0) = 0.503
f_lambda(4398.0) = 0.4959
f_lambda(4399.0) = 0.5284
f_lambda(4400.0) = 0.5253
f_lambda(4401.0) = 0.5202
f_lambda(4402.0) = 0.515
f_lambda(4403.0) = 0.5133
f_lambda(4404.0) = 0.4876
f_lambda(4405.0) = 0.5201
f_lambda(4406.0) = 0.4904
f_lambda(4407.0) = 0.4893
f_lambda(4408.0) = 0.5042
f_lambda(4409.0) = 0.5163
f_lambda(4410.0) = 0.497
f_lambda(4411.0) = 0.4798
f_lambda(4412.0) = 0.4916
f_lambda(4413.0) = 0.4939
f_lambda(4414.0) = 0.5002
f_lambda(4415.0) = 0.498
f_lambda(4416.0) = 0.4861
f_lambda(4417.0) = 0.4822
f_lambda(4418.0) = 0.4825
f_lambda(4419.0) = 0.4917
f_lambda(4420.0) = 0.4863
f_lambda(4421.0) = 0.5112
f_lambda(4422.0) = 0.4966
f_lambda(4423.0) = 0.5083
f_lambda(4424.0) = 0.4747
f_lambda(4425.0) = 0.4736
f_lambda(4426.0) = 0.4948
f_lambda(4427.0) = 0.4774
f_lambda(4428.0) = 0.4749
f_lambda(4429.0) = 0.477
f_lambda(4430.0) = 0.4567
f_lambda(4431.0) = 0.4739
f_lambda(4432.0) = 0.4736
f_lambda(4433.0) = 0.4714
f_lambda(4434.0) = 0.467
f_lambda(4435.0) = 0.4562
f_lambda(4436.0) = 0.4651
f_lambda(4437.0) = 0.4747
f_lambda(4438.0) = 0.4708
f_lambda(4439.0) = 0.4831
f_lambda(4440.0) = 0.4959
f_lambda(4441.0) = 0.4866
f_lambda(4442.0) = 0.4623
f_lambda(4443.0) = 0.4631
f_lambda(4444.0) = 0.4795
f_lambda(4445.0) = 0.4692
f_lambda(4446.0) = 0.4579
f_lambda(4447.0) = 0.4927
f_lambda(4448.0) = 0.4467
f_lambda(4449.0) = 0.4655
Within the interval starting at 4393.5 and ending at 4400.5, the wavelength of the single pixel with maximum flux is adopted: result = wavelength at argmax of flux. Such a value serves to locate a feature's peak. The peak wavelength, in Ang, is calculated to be 4399.0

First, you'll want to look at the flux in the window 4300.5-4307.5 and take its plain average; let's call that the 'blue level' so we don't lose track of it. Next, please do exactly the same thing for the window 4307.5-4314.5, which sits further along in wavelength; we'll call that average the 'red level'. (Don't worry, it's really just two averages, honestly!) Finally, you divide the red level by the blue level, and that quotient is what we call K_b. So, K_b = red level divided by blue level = 1.04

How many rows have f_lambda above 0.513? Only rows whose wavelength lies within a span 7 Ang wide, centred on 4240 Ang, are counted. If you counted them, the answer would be 2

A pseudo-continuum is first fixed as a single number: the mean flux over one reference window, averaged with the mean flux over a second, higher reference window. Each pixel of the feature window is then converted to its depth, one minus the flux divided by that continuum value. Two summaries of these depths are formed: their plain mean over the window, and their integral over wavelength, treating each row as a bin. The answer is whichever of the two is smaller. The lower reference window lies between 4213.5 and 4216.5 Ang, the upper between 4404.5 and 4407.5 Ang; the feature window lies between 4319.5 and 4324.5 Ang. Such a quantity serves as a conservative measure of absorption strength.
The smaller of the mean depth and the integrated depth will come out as -0.49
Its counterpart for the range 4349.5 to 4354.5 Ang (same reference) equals -0.48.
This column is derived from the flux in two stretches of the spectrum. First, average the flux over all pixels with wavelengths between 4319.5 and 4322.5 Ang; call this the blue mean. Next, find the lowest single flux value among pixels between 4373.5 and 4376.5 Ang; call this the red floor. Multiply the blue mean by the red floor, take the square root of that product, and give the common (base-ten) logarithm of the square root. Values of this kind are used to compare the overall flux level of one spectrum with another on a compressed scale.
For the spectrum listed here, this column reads -0.269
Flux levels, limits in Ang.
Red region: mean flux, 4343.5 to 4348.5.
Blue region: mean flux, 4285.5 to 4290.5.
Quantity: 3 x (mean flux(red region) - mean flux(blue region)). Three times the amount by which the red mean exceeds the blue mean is 0.11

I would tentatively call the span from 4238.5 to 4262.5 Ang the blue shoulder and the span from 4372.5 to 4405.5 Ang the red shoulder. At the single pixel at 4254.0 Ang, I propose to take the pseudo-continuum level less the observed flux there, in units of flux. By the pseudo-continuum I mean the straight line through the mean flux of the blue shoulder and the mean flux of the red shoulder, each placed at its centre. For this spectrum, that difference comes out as 0.02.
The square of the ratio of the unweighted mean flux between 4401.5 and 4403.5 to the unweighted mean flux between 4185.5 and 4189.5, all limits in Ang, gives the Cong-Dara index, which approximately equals 1.02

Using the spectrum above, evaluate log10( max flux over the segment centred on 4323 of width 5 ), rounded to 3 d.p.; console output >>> -0.236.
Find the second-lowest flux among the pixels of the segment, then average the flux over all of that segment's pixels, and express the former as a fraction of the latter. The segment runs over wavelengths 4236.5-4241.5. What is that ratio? 0.965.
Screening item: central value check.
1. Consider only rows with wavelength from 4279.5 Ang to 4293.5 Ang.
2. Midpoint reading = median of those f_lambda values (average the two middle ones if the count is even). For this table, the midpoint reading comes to 0.514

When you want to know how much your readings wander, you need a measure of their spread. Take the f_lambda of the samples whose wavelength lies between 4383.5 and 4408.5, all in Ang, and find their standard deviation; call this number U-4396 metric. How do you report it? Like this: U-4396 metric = 0.014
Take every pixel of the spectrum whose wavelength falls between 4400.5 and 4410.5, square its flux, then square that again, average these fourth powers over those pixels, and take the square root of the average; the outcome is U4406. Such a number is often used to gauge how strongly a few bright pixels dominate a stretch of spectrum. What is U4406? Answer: 0.256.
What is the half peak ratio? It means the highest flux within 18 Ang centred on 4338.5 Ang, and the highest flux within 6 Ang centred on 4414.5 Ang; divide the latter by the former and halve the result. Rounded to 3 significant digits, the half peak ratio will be 0.410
